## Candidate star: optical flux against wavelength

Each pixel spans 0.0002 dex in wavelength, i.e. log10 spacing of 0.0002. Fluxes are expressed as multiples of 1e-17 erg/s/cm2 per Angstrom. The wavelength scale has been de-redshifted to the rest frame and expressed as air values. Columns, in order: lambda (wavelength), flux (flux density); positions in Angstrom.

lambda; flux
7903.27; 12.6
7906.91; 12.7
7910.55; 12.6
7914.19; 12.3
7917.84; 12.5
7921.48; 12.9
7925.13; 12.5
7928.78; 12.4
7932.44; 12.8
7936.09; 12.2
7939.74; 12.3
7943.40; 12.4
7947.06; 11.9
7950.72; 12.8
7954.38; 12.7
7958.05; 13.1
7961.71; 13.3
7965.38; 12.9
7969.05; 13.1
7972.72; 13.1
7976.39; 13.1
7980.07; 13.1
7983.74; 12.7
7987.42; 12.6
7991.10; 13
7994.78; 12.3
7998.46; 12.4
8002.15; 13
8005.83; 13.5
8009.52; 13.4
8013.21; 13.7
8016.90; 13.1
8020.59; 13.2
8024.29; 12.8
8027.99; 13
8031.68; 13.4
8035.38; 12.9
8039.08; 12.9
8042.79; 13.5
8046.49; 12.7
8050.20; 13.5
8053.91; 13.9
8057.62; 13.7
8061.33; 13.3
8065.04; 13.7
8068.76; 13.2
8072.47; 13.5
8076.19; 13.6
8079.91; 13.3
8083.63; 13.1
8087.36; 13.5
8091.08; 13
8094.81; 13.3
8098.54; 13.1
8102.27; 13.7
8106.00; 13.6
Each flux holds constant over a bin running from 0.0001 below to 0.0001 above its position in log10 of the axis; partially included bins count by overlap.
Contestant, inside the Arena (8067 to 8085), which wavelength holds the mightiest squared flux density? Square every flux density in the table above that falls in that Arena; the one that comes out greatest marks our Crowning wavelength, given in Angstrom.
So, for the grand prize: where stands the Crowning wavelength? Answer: 8076.19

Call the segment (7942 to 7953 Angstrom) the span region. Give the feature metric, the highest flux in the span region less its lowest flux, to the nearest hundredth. 0.90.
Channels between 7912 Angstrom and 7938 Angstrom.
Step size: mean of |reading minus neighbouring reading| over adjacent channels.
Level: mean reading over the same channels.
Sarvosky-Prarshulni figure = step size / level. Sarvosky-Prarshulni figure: 0.028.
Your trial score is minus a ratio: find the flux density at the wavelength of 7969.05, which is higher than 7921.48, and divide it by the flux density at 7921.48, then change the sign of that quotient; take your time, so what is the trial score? -1.02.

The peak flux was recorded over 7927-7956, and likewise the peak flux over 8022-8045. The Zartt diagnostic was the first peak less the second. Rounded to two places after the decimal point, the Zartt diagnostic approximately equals -0.70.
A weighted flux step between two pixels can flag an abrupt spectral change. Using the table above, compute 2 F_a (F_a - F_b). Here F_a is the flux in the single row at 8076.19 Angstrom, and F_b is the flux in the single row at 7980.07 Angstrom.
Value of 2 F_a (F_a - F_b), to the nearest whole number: 14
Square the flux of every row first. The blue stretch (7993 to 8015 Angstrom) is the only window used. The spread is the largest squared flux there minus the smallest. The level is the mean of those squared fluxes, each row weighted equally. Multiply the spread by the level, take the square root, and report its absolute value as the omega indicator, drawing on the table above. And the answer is 79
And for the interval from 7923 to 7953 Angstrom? 59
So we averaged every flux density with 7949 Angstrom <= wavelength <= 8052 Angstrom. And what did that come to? 13.0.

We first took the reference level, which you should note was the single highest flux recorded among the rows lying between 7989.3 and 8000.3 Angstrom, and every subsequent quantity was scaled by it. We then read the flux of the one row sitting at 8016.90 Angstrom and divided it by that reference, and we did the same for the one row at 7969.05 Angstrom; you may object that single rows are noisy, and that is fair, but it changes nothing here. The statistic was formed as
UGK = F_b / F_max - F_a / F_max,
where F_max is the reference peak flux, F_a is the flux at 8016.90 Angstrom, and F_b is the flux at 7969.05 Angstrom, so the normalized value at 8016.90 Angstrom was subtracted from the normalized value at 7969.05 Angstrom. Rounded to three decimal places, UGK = 0.000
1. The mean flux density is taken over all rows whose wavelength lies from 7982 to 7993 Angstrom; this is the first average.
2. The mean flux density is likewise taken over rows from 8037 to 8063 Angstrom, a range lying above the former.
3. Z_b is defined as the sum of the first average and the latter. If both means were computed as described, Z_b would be 26.1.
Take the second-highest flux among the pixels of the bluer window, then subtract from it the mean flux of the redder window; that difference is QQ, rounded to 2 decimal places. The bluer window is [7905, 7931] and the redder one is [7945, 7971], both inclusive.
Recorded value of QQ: -0.13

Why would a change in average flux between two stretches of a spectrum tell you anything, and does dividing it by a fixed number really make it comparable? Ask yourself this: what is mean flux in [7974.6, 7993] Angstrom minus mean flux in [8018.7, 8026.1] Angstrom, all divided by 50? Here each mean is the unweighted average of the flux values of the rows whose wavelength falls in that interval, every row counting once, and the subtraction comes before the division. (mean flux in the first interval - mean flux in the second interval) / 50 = -0.0020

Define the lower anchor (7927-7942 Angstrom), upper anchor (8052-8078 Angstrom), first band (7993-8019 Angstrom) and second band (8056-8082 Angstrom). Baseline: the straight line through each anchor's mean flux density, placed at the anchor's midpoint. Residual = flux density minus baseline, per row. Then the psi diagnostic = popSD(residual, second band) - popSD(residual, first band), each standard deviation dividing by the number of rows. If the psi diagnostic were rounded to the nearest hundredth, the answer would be -0.23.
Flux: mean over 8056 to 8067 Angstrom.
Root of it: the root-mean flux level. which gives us 3.68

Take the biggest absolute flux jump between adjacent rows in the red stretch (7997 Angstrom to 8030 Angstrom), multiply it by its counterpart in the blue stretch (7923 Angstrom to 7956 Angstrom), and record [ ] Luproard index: 0.54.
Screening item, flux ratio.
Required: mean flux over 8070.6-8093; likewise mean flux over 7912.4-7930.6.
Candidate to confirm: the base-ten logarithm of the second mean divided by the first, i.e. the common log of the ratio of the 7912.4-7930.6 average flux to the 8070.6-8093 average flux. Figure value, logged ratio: -0.027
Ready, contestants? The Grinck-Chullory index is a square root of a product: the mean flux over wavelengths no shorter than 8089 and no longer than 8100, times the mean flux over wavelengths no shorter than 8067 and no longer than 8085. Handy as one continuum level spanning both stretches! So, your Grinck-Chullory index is 13.2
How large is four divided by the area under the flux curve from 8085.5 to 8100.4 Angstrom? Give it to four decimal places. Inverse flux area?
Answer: 0.0203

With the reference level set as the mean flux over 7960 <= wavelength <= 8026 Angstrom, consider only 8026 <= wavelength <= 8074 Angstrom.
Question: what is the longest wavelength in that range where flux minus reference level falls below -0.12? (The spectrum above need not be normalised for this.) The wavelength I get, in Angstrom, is 8046.49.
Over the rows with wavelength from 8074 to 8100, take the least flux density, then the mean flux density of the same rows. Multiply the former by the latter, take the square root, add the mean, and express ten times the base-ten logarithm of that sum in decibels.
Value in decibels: 14.2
